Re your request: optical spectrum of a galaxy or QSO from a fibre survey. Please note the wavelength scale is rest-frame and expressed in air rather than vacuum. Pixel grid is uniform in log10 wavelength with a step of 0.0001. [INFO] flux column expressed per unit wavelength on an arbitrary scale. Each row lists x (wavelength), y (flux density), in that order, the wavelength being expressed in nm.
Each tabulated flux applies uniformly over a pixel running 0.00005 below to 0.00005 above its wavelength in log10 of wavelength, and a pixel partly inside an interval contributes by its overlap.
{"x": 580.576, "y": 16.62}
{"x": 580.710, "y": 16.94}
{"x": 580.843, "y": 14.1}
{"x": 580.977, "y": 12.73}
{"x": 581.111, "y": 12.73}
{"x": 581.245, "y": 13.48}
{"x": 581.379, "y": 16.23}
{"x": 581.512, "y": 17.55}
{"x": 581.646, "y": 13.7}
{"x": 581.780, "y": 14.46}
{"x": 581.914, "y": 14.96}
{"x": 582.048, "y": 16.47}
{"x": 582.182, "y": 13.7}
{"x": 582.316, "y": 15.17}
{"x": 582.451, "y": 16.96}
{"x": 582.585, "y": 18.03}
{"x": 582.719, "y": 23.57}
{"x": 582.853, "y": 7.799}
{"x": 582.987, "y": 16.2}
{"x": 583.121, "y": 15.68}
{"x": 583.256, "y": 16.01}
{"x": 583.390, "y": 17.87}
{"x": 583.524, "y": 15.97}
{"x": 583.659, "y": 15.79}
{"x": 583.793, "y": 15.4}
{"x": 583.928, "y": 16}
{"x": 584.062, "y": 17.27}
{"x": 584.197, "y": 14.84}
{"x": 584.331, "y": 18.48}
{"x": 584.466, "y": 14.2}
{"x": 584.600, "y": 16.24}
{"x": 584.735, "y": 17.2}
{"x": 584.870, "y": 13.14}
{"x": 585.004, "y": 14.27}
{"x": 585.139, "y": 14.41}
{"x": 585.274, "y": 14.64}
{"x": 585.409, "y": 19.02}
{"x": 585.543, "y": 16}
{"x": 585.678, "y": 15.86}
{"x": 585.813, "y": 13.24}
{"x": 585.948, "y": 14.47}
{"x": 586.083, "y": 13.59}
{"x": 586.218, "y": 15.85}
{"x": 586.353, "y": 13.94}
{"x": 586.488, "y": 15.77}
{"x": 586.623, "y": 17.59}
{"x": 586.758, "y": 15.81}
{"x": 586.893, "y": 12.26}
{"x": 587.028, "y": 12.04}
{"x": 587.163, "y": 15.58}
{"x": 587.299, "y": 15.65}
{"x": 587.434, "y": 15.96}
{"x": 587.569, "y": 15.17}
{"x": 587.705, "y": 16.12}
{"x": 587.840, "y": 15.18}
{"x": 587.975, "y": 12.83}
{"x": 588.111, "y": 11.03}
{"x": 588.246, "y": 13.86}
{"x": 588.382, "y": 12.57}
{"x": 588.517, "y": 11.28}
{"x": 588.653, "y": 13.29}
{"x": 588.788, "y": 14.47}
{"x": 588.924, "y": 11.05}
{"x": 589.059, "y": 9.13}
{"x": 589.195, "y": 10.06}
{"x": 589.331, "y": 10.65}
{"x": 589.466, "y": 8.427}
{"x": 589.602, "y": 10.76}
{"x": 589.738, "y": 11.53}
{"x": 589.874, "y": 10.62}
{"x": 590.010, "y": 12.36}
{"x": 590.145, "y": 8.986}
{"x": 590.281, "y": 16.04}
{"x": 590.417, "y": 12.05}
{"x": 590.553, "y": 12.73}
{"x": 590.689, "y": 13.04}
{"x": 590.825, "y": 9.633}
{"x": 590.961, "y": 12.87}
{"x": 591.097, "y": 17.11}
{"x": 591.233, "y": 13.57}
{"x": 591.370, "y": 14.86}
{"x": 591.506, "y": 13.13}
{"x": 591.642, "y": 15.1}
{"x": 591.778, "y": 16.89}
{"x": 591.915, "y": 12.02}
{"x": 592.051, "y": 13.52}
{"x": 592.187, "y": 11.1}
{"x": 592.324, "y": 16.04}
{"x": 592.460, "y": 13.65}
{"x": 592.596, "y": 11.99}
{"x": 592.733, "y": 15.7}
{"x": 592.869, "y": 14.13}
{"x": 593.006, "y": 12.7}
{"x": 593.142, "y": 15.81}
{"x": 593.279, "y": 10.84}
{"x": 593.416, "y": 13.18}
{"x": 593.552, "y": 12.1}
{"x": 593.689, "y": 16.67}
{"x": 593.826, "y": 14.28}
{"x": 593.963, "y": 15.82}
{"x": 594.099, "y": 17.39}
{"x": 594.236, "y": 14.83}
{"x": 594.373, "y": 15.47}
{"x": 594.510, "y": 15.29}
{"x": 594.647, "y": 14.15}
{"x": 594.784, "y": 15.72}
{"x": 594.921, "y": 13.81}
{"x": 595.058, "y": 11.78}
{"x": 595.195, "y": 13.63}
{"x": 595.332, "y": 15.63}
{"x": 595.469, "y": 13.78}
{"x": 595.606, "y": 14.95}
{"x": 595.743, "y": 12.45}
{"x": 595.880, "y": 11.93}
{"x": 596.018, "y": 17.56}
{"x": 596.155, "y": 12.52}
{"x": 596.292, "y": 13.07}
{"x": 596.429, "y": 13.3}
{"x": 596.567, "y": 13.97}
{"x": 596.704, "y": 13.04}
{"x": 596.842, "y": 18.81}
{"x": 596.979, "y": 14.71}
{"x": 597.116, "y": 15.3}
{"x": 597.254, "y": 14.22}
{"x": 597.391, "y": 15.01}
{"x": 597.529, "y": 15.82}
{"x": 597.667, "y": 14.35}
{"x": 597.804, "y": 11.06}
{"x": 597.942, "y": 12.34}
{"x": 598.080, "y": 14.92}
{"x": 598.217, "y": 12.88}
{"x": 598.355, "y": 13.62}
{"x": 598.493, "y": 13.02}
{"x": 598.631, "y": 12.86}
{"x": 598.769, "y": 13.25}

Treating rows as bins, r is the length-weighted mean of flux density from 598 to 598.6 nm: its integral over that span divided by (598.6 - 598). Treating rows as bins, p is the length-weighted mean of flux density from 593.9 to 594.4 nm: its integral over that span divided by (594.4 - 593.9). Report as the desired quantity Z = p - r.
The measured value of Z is 2.4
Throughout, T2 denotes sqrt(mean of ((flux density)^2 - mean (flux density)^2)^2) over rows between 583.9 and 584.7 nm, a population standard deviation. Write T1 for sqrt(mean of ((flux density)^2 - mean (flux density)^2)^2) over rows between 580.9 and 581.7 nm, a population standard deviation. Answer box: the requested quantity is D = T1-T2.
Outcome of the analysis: 9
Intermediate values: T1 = 55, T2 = 47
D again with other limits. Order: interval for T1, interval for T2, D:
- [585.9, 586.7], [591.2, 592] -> -3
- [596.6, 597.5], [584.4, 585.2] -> 16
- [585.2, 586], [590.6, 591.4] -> -2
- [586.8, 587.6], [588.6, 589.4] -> 1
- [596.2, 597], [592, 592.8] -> 16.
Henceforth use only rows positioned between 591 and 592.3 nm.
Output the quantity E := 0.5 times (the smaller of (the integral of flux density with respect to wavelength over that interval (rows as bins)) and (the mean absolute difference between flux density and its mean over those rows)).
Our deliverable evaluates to 0.82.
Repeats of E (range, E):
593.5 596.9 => 0.76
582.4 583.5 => 1.30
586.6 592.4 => 0.99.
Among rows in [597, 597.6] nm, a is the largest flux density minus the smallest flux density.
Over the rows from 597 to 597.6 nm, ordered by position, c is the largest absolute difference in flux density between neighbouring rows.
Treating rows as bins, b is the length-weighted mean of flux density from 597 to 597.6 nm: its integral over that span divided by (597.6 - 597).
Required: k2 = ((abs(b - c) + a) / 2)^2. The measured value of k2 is 61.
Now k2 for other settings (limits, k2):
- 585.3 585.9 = 87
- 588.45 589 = 39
